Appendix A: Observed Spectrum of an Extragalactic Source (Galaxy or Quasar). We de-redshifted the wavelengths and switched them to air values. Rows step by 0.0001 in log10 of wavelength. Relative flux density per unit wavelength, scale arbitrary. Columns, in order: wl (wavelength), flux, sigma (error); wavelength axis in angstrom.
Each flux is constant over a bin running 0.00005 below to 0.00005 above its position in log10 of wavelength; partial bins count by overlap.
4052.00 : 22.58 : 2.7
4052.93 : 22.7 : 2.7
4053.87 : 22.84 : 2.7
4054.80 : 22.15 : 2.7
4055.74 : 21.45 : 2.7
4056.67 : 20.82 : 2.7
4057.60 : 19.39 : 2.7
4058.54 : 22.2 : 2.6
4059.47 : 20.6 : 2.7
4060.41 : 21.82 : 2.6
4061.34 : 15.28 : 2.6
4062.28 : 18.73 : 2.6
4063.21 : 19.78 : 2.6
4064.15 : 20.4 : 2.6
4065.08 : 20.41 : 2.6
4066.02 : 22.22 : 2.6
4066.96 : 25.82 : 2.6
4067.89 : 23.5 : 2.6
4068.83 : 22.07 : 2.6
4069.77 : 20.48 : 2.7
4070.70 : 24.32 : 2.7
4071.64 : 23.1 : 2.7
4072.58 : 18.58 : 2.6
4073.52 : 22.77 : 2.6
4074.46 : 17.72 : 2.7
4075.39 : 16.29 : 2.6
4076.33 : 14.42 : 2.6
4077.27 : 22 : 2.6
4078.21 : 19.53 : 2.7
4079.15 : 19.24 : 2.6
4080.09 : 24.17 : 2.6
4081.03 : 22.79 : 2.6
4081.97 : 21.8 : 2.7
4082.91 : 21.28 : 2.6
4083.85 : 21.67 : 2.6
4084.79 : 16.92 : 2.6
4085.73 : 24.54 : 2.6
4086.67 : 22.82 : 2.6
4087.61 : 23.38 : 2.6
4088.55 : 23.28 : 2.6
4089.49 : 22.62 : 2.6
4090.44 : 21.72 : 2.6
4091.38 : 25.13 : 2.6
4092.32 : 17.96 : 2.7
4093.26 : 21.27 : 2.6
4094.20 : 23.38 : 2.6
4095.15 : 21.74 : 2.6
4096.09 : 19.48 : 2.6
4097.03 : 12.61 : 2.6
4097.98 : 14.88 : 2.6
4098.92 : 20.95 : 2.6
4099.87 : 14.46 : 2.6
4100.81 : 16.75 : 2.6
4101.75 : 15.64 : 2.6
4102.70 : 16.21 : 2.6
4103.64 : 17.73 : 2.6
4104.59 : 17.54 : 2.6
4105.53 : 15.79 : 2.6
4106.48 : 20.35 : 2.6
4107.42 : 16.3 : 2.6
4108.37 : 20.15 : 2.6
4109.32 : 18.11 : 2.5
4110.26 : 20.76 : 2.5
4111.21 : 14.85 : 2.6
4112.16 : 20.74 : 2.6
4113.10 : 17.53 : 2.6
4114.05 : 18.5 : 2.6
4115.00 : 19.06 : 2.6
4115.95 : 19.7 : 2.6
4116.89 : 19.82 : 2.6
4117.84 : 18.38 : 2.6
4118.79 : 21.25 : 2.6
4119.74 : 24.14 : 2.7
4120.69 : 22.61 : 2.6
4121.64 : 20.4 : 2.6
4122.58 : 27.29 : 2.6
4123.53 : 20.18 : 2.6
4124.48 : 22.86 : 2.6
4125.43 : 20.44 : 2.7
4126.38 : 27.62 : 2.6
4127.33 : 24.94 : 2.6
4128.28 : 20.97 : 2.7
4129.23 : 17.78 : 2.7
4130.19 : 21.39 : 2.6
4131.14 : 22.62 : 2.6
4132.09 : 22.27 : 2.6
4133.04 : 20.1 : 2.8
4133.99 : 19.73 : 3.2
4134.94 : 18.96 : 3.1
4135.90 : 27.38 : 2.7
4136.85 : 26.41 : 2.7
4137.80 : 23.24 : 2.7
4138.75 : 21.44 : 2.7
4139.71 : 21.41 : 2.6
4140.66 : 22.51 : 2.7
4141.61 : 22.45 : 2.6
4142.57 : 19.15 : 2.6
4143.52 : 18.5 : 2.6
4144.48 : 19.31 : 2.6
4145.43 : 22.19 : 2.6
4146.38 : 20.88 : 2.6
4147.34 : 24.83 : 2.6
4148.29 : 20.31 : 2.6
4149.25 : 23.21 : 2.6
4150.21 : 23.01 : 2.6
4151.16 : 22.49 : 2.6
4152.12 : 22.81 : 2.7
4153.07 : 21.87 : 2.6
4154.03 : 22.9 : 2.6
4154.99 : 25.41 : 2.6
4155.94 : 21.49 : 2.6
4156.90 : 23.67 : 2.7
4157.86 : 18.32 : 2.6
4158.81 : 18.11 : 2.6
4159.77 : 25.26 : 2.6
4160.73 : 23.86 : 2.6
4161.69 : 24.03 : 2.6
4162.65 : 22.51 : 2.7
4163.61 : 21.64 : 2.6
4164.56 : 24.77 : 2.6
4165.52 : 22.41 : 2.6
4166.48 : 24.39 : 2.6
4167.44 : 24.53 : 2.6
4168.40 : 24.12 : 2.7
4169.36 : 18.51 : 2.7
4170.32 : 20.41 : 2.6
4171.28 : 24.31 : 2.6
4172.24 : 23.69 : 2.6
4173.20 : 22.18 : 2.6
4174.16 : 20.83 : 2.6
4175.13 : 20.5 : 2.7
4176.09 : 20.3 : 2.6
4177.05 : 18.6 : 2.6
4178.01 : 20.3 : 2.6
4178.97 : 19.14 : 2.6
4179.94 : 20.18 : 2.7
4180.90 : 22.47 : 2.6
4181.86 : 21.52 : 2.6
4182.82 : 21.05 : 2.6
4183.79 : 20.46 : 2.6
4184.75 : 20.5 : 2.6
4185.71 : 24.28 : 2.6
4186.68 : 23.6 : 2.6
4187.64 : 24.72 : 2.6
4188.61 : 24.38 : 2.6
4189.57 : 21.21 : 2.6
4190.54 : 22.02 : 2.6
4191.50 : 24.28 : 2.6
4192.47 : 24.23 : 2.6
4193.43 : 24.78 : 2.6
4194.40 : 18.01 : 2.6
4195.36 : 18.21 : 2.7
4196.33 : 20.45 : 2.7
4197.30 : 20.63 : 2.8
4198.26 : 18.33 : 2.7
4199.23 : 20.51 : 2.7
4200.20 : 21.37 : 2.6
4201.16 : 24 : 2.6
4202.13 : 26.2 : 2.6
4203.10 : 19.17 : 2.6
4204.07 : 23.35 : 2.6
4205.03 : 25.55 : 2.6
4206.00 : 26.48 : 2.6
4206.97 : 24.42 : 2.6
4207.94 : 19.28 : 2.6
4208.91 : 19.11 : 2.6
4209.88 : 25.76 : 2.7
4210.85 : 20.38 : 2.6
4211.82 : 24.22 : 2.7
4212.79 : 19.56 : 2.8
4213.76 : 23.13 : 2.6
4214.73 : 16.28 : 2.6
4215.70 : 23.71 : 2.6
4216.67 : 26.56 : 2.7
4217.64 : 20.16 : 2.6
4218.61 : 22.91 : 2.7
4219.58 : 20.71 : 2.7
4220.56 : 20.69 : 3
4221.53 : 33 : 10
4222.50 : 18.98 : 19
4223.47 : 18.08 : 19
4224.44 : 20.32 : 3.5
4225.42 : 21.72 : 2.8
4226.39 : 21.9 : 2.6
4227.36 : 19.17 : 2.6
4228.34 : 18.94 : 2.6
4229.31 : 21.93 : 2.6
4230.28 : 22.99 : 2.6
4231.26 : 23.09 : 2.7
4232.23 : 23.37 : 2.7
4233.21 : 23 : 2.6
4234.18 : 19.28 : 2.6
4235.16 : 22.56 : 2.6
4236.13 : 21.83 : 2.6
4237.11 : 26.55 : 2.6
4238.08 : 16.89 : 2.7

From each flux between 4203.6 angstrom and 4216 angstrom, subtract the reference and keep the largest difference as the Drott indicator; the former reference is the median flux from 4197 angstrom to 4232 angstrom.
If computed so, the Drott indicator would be 4.9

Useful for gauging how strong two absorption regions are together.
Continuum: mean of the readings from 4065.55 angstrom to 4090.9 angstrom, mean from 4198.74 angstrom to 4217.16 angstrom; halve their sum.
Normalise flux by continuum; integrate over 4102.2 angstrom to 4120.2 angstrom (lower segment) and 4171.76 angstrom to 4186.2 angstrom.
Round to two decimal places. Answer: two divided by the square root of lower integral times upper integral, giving 0.14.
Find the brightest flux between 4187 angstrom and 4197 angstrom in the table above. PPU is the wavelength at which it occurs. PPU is 4193.43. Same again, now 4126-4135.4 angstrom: 4126.38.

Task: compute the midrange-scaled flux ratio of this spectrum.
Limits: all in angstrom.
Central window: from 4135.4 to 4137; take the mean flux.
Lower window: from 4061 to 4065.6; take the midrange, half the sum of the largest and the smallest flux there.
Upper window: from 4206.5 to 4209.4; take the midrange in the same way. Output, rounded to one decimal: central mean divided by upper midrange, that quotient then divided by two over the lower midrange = 11.0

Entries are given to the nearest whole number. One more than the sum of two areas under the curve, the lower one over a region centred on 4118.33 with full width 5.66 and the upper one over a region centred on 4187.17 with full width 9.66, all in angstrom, 339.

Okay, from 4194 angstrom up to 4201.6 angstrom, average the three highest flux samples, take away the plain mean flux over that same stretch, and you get 1.8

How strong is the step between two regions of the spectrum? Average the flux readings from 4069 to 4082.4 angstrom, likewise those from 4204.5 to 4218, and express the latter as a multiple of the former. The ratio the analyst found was 1.095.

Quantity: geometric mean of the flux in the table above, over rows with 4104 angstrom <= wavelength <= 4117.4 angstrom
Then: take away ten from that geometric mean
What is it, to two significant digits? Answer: 8.4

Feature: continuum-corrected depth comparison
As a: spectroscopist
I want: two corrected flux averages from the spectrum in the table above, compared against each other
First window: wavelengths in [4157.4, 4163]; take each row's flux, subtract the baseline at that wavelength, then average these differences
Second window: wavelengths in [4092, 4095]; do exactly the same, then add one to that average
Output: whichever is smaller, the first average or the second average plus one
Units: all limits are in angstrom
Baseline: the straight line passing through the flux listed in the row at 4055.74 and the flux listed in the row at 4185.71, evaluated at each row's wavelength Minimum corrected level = -1.7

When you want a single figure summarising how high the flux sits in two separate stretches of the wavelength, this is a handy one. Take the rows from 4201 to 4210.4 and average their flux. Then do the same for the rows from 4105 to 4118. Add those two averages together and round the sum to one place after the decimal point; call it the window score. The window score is 41.9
